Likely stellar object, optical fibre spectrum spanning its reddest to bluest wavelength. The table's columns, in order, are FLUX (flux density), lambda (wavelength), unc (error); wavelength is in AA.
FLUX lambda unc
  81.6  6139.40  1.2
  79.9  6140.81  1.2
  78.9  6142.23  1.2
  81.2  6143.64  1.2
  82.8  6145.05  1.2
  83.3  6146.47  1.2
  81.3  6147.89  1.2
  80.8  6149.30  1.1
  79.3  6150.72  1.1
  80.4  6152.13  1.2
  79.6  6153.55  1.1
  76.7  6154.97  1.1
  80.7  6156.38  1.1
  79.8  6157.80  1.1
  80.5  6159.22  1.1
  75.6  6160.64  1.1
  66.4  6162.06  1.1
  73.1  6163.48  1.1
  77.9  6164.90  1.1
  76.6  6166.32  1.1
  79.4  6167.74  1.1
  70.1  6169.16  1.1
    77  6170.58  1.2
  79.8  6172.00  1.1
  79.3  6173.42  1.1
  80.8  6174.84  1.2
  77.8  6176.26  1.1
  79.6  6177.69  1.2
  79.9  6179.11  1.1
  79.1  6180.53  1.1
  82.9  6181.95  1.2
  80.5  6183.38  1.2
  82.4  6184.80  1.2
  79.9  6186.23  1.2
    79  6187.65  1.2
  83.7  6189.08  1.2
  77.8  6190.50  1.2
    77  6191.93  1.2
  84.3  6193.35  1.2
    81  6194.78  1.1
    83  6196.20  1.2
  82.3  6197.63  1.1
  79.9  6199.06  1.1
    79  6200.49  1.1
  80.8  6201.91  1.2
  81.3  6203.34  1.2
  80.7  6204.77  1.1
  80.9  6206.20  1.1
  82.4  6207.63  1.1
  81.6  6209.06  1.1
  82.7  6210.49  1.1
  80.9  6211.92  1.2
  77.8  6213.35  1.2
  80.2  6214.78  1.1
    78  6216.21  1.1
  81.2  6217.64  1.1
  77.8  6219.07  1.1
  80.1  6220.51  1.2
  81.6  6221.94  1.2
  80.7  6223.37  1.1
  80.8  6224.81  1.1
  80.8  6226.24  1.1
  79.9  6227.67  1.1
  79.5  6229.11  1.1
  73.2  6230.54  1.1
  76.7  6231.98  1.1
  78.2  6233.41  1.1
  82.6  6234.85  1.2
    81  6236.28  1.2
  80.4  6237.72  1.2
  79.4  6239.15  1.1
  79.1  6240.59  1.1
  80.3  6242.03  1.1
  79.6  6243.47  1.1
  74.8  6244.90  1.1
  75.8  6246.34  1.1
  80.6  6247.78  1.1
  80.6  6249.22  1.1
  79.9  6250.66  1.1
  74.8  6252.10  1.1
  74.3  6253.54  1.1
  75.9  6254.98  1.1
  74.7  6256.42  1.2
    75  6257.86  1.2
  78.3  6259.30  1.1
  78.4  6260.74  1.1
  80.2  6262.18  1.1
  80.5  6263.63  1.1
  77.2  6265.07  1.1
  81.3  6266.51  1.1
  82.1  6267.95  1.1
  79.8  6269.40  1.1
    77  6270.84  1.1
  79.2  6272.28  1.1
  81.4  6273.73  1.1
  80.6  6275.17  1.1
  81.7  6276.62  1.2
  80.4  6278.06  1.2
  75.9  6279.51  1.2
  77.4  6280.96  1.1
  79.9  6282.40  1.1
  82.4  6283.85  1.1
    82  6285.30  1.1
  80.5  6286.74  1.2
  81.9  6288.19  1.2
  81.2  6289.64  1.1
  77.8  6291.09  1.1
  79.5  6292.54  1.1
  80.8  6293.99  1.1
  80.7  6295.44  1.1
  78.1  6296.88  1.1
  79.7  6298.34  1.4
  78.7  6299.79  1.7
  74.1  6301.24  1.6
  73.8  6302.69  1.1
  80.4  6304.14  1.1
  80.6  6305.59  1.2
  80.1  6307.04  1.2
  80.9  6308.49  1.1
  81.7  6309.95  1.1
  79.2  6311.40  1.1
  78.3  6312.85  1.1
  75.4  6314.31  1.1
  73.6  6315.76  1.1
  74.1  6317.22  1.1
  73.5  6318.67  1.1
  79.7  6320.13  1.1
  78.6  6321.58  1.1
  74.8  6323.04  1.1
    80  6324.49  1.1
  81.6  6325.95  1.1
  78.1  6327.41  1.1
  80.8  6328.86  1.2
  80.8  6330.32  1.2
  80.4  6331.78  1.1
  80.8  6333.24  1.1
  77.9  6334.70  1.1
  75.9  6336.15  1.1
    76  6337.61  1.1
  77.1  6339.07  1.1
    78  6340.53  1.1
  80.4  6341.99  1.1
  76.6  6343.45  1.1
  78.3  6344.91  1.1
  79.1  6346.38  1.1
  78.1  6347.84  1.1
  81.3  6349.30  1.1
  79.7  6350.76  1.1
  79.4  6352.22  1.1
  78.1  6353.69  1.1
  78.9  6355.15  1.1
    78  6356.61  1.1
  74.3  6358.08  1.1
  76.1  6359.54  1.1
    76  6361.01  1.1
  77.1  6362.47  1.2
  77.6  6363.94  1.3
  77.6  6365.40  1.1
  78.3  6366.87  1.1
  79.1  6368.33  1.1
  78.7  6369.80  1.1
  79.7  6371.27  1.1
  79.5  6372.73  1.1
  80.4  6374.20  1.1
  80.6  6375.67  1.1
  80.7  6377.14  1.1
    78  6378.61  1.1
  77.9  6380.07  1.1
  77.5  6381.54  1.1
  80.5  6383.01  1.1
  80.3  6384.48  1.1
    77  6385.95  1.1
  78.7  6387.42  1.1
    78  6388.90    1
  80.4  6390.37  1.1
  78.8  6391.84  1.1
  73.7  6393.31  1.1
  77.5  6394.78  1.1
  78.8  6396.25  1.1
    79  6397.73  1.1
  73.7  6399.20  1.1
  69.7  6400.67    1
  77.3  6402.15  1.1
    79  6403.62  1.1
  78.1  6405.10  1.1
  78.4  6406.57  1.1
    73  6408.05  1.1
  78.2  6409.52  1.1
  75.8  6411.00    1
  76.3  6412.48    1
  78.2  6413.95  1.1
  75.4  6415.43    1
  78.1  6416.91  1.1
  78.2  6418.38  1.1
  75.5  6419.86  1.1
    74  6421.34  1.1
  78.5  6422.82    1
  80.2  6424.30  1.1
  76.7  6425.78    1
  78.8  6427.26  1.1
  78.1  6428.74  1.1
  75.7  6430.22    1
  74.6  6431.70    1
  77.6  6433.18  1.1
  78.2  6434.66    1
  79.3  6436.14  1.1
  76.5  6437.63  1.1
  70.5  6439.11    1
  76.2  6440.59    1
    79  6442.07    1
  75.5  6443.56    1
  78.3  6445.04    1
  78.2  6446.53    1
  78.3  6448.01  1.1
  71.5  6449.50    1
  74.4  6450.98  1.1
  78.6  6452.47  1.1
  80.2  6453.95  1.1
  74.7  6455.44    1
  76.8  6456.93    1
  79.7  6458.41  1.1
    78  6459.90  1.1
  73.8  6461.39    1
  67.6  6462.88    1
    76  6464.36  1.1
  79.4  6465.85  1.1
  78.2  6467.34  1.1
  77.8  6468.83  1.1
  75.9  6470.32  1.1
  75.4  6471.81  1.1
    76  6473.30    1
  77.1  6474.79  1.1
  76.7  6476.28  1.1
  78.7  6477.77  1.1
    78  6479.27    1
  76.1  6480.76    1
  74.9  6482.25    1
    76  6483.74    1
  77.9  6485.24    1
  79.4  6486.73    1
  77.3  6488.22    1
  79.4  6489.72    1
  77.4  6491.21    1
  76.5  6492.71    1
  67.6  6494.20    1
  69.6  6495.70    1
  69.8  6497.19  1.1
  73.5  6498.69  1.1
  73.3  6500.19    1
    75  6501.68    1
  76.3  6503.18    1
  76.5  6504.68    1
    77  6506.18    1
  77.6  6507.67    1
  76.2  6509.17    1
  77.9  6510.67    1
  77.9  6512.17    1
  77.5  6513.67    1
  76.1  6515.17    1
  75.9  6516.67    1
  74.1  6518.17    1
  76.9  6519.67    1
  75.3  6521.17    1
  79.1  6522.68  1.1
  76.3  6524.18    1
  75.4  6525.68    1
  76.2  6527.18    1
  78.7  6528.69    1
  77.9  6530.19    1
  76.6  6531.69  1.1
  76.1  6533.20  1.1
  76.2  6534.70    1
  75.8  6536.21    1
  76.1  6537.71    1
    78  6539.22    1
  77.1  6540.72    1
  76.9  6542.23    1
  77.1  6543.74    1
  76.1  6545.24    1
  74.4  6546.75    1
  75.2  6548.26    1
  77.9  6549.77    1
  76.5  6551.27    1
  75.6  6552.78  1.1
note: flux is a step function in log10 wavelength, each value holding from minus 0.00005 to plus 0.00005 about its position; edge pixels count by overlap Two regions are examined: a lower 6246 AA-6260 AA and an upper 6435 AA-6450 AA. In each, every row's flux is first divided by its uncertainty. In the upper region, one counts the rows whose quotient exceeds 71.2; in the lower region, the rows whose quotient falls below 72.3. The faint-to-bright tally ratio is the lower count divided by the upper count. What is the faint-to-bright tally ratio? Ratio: 1.00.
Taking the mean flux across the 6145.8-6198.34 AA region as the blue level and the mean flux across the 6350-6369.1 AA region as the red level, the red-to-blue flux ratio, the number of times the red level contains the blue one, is 0.982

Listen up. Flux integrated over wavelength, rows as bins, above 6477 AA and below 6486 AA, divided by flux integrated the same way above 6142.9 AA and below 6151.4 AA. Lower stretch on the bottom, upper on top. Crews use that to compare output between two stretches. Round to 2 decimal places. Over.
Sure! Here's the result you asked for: 1.00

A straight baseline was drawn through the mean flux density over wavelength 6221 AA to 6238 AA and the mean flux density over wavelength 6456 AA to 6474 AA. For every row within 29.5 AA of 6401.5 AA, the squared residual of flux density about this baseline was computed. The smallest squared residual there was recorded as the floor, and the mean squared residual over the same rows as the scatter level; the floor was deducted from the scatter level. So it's 5.4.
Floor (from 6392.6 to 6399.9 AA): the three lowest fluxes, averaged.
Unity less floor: -74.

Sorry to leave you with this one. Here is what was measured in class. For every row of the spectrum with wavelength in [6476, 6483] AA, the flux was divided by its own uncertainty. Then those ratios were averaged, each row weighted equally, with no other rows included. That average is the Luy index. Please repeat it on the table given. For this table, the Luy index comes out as 74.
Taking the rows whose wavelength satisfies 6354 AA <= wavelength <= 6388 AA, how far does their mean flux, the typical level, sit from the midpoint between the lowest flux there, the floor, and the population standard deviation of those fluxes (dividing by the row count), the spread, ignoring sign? 40.4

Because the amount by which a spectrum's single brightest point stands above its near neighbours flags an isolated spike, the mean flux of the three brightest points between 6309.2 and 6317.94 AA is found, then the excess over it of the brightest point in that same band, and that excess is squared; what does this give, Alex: 3.9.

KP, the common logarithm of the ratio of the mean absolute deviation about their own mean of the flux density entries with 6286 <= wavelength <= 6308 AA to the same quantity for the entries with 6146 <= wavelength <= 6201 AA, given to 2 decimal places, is -0.11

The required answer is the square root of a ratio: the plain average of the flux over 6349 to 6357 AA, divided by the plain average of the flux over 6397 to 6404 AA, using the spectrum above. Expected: 1.02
